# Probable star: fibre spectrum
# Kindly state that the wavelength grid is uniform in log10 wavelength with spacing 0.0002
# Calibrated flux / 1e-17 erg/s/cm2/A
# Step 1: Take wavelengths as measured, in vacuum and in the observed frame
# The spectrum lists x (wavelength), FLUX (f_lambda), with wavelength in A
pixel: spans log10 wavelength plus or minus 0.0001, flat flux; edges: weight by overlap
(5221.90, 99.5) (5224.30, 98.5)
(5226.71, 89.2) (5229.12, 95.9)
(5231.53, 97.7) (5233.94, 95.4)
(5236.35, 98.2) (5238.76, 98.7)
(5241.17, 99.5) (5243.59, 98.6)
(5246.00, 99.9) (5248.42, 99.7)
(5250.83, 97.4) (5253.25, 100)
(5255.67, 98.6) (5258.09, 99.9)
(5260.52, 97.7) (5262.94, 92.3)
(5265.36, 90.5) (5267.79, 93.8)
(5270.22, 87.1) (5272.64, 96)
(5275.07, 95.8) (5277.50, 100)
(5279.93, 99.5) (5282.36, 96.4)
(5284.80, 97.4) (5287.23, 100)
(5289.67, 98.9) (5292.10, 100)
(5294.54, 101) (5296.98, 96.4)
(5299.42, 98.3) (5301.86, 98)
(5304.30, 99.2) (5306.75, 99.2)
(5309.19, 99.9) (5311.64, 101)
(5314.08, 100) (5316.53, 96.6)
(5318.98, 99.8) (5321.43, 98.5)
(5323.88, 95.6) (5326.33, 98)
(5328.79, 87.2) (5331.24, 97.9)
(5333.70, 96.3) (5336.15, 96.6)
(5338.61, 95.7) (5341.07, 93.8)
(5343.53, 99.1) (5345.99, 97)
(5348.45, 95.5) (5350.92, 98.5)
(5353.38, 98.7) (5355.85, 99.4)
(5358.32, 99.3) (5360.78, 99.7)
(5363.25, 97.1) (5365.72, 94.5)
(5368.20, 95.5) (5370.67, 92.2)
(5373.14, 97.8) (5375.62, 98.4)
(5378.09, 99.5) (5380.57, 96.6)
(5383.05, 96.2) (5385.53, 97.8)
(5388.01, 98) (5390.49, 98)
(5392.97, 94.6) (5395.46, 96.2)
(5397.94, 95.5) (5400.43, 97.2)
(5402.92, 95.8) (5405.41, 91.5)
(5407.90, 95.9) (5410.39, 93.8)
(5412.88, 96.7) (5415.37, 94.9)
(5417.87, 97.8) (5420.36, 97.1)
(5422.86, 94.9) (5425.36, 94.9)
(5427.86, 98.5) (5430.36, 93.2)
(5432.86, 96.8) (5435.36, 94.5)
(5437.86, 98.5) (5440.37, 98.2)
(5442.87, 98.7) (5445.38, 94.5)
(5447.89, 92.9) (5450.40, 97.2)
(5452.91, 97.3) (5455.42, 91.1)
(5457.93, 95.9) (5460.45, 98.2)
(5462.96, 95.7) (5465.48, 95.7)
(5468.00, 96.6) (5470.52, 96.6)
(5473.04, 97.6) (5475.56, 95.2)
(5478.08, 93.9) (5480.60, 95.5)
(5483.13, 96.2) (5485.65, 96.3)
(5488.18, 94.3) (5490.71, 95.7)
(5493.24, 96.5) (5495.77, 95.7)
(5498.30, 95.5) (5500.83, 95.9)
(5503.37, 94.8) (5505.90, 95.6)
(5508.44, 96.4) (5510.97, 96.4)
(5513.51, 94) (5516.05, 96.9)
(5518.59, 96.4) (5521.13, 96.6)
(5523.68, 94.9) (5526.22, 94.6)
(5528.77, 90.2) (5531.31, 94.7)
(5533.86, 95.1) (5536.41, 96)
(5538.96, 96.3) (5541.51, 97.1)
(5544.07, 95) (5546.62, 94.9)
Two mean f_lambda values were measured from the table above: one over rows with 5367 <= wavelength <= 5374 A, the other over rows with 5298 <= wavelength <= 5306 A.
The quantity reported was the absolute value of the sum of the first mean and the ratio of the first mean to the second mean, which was 96.1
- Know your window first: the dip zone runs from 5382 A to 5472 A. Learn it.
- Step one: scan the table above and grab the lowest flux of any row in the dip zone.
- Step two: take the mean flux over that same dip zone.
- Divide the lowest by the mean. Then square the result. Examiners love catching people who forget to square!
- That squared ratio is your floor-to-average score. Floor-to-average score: 0.900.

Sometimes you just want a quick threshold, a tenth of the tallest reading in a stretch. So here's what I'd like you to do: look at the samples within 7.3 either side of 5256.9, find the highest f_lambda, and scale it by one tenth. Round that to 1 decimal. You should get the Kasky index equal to 10.0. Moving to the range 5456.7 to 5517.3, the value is 9.8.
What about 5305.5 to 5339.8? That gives 10.1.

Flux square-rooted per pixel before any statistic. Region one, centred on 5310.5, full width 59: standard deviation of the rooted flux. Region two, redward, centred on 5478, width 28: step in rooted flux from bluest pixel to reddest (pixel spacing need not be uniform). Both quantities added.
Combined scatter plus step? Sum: 0.14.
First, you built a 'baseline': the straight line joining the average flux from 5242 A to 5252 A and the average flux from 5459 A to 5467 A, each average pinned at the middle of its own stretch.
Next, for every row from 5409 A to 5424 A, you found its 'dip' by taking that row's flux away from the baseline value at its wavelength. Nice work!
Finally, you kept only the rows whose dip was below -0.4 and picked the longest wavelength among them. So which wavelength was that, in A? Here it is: 5417.87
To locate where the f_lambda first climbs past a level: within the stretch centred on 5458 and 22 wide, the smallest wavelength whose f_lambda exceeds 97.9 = 5460.45 A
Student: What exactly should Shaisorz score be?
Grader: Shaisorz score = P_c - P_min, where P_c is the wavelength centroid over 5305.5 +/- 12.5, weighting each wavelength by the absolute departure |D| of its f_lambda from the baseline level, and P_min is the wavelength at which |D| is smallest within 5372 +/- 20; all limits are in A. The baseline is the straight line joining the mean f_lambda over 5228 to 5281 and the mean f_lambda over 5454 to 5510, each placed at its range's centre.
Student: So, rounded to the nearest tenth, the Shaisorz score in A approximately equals -77.4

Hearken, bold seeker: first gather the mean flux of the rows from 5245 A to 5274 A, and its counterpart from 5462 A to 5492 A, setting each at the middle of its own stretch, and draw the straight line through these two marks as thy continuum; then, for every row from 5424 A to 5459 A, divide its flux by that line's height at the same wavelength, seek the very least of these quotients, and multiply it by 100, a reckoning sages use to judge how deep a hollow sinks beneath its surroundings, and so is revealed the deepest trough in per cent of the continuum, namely 95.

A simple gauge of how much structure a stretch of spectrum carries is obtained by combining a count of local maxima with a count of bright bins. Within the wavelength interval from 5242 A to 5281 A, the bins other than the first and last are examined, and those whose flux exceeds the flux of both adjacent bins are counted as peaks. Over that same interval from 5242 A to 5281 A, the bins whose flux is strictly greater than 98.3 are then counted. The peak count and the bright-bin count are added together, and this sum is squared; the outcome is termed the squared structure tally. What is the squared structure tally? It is 196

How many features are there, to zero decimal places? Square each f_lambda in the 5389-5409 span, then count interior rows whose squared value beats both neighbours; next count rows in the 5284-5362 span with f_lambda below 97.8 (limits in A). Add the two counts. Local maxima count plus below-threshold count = 13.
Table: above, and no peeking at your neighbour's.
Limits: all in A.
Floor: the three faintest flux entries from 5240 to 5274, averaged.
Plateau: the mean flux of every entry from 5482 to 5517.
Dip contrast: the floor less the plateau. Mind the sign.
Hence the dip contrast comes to -6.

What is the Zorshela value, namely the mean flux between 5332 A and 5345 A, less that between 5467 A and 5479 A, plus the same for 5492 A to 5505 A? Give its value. 96.0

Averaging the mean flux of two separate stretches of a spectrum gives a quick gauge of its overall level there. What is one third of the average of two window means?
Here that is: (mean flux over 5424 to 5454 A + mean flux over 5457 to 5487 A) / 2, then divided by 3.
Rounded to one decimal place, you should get 32.1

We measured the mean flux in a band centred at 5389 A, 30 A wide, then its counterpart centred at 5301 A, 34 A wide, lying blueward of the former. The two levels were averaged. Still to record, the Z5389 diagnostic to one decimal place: 98.0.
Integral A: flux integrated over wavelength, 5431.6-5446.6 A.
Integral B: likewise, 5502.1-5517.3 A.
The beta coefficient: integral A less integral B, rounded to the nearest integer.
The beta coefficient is -1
